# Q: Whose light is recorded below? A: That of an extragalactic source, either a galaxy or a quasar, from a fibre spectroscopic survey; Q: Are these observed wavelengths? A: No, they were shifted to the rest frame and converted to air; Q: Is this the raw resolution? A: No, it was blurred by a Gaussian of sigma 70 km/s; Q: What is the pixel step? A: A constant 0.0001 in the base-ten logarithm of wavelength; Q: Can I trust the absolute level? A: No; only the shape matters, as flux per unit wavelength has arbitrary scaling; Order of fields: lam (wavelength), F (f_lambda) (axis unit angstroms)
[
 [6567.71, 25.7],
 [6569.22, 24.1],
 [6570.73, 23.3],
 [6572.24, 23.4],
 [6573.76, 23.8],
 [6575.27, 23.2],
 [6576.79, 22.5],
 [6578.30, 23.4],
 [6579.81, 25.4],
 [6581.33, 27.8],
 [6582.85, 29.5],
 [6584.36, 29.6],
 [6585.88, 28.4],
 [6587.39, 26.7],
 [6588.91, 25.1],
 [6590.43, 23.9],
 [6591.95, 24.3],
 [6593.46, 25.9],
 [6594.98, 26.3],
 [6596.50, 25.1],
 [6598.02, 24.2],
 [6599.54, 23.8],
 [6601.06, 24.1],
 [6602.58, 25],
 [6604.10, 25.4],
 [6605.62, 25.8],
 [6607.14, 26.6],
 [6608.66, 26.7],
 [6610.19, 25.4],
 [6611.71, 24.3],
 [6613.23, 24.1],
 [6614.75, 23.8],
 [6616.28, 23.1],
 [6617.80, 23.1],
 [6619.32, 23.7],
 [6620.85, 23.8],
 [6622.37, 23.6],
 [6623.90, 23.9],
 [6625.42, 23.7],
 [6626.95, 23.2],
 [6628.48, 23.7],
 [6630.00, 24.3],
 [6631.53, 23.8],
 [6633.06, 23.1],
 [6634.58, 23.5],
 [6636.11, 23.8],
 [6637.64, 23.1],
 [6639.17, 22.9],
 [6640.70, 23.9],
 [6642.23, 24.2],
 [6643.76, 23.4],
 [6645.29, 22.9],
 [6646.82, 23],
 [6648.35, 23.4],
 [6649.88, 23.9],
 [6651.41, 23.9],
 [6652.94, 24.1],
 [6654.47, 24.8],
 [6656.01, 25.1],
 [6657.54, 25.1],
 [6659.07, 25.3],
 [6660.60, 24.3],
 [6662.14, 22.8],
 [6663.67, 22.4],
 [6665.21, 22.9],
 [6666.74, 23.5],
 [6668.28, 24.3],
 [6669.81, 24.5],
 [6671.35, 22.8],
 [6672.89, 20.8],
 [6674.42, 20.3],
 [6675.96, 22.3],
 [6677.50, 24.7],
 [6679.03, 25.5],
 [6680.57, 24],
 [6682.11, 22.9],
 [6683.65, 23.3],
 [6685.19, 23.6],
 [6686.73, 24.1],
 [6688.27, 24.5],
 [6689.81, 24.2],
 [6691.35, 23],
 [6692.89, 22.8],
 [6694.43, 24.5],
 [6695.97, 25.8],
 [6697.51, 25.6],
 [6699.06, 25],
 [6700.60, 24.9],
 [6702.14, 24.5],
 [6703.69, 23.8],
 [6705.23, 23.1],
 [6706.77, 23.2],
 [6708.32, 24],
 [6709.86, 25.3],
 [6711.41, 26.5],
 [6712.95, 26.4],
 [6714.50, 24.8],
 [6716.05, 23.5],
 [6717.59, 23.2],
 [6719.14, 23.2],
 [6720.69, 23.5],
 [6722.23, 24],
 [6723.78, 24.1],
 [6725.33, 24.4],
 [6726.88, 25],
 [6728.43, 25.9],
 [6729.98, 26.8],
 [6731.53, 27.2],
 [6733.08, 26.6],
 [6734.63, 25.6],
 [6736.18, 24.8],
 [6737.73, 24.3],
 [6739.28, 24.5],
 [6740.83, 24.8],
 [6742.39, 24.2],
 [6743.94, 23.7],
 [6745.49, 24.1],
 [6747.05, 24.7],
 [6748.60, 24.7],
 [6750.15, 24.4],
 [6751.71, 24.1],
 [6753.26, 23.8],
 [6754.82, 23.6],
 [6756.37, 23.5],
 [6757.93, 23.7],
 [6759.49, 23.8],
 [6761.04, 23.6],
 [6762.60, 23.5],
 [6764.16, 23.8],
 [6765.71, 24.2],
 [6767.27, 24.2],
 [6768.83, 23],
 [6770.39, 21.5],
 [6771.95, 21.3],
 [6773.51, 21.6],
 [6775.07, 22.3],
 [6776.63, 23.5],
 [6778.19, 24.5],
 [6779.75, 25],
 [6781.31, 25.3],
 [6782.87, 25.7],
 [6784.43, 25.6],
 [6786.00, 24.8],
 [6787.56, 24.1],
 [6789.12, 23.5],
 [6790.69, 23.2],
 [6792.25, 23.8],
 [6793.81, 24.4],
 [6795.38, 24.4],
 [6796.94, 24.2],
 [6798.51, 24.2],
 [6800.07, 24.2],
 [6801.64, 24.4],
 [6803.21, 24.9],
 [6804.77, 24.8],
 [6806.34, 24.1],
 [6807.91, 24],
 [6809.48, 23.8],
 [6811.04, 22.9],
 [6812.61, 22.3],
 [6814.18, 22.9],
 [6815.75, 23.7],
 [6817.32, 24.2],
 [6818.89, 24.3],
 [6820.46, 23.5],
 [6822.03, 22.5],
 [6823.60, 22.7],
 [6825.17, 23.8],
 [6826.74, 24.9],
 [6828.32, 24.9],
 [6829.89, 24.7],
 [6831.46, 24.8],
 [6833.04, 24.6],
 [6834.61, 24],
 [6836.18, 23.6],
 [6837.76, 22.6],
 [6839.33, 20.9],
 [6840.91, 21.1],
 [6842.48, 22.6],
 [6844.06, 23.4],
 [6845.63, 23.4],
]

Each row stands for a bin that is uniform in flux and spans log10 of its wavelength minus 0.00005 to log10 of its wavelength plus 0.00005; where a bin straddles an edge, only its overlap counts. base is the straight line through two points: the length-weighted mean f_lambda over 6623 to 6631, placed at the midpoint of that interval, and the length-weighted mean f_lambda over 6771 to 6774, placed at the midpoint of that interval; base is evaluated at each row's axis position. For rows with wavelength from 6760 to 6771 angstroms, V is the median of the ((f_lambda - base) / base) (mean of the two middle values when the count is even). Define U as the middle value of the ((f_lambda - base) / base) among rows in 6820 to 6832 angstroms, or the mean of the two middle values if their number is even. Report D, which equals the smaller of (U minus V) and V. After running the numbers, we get 0.09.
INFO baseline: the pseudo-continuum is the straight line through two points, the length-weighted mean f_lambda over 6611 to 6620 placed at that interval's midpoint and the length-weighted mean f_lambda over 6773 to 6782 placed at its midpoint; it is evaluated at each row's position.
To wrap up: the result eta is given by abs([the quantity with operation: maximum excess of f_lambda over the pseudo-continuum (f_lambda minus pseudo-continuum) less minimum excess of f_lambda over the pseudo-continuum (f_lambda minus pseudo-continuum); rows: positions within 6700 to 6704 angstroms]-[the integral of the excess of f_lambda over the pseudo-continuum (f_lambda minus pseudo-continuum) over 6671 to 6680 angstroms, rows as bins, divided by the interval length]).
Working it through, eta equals 2.06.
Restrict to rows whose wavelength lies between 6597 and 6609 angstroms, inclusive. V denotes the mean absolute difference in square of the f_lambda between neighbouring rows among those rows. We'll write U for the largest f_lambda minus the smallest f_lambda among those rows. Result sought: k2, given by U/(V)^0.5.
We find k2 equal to 0.60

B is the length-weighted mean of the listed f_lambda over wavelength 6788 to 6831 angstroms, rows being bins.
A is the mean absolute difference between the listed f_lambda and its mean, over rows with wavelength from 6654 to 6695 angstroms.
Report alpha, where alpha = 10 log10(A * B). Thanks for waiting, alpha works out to 13.9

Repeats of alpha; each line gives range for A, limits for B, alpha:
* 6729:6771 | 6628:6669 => 12.8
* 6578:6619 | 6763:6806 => 15.3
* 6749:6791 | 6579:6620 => 13.1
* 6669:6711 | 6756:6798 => 13.9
